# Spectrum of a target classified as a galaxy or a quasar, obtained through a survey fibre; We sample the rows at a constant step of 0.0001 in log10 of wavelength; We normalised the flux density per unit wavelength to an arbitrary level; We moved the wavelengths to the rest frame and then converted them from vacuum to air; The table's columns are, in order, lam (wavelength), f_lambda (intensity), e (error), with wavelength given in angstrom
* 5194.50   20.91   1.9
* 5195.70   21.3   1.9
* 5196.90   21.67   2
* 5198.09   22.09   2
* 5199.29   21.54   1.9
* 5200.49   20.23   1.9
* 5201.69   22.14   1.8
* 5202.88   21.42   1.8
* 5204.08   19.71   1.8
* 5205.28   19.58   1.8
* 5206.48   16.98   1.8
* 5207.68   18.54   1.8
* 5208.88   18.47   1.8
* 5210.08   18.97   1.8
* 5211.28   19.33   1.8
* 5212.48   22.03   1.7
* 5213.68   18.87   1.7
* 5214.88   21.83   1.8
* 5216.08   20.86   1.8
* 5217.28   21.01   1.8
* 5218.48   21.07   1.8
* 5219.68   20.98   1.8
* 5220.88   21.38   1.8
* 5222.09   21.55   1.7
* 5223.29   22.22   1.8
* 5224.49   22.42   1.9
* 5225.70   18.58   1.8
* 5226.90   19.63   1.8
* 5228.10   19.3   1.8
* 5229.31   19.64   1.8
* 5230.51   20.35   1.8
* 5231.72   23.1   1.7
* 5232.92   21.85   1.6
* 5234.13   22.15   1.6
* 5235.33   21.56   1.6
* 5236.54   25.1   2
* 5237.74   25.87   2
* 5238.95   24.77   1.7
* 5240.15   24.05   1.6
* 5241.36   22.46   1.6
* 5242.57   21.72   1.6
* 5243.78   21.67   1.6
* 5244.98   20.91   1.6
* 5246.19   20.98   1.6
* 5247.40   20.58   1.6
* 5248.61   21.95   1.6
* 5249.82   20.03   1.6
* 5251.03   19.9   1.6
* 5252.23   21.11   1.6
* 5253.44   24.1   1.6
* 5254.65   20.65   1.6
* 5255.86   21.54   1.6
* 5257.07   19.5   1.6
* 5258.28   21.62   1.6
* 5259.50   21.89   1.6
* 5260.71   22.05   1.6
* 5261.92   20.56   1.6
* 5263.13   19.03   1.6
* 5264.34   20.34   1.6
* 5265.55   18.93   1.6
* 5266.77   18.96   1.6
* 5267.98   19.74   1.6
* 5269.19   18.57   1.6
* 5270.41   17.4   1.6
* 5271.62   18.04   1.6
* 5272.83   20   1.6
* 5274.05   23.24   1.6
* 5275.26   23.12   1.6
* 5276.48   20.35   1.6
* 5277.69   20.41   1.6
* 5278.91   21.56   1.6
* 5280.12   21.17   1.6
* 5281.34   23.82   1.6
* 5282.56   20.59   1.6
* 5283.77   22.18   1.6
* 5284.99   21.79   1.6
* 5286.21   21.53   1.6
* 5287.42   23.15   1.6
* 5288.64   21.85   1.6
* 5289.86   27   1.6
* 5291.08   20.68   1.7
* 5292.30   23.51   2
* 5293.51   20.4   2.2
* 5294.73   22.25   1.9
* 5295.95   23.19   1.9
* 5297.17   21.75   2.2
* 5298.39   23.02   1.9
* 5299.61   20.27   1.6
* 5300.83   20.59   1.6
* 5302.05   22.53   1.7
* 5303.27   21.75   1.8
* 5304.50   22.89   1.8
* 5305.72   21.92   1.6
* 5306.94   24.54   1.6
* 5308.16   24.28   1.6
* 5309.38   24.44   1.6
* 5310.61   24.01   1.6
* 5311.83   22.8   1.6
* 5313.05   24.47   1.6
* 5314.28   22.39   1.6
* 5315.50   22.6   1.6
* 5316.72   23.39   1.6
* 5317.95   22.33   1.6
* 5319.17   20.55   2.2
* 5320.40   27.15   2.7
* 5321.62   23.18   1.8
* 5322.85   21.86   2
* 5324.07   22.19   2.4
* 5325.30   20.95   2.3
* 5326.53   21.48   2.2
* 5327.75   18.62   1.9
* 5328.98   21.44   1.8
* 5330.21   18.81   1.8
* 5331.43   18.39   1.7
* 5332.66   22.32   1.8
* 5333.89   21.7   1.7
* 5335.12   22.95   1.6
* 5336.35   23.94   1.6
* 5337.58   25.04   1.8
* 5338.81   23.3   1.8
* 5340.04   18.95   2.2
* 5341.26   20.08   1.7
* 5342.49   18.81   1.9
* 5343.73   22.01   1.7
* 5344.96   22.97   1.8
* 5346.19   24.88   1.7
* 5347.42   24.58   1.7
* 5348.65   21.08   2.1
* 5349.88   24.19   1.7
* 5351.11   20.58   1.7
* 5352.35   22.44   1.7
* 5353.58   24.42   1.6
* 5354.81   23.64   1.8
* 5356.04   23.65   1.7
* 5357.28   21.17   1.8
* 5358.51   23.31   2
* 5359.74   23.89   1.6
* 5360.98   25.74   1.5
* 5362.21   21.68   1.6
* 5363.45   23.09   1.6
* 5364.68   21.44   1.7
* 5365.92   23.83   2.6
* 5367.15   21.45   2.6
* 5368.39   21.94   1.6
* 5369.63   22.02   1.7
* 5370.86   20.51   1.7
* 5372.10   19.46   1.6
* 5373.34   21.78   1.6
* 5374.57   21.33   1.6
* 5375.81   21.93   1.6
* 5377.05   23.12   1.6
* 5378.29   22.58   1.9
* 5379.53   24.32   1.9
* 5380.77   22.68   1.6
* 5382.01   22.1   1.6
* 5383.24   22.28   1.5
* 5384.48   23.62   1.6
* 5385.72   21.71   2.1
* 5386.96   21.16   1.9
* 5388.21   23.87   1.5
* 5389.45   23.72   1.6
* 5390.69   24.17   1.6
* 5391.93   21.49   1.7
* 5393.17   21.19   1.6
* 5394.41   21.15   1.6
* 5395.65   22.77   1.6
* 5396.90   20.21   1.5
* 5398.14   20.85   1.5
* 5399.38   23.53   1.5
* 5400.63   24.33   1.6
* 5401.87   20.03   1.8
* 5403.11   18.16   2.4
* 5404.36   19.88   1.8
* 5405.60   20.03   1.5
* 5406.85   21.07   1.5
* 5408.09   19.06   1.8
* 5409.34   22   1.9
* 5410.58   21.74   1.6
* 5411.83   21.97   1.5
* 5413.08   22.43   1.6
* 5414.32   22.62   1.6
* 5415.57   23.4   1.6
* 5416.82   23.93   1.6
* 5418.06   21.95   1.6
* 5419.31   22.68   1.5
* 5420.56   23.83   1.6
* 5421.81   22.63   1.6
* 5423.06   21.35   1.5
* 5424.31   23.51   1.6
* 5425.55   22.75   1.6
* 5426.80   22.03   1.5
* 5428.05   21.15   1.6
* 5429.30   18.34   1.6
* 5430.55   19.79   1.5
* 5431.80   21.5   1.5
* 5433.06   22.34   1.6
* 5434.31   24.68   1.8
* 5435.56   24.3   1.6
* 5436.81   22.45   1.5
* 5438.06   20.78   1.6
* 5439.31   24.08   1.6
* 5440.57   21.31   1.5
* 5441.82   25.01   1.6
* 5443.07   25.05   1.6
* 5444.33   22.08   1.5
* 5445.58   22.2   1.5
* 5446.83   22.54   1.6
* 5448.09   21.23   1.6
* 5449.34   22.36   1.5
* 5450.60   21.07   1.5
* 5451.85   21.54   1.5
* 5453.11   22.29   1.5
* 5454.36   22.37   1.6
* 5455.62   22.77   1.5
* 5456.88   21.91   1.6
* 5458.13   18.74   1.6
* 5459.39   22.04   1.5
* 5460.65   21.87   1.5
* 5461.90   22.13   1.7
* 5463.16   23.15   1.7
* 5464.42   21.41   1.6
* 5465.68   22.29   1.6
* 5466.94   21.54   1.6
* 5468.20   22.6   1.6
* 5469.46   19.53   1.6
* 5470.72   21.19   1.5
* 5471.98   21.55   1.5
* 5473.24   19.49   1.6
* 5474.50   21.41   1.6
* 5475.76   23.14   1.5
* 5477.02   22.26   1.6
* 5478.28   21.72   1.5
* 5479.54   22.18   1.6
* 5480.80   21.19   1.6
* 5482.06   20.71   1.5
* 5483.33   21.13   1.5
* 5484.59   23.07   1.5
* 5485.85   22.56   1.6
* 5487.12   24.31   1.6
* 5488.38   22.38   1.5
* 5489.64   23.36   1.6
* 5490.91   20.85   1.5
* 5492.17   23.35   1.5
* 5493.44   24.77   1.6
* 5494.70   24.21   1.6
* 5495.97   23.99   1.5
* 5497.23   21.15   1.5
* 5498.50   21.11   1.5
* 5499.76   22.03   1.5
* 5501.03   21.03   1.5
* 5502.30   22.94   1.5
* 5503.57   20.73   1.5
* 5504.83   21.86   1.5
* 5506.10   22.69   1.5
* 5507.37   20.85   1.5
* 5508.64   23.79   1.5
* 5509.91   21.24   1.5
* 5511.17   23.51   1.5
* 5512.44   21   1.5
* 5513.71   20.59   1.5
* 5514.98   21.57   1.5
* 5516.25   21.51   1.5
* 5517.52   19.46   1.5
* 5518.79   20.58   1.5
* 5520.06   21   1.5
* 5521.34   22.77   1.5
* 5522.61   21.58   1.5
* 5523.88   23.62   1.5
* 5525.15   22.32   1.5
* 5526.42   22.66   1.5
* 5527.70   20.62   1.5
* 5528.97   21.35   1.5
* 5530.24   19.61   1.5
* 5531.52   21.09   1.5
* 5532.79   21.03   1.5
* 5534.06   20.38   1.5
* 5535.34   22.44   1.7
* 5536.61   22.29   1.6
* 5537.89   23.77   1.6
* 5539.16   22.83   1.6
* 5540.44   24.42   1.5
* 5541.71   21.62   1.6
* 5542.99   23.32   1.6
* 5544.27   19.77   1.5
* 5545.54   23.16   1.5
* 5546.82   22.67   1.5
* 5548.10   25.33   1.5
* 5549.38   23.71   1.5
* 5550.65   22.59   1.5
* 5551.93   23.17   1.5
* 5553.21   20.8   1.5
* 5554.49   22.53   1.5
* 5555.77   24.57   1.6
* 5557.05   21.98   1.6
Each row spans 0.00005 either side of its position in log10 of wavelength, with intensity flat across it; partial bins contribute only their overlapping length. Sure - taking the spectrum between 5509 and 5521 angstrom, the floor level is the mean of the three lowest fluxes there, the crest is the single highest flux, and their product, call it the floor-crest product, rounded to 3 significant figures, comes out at 475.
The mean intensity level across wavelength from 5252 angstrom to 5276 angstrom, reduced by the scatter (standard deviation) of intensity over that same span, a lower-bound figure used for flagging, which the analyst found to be 18.7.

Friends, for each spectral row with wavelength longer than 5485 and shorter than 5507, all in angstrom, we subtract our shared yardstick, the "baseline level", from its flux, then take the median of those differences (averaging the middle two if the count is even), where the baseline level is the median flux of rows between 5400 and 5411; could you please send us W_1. 2.53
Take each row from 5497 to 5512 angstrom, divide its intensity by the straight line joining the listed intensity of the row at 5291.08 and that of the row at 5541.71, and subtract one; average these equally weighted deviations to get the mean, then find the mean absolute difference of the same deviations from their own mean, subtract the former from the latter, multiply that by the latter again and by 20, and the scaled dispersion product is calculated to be 0.018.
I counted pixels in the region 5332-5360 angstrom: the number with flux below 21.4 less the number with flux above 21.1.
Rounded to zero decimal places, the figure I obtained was -12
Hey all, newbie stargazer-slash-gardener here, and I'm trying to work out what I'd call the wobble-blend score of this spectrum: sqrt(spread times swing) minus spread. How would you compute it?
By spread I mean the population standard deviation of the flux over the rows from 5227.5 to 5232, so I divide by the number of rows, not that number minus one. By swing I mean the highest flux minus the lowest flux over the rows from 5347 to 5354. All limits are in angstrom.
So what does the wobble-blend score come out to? 0.95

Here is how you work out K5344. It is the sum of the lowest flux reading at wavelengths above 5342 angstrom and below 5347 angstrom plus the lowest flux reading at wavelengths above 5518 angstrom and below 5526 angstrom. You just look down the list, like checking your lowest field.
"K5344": 39.4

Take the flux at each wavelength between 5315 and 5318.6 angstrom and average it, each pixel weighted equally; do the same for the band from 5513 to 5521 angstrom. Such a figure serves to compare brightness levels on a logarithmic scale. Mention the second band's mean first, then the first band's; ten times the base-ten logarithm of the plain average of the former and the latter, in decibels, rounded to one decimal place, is 13.4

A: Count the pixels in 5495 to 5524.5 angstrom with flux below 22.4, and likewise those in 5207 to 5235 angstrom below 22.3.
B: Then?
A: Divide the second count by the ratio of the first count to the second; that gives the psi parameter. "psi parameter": 27.6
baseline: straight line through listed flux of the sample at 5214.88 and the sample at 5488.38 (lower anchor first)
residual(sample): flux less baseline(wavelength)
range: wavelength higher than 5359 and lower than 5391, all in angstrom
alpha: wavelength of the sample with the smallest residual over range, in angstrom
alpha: 5372.10 angstrom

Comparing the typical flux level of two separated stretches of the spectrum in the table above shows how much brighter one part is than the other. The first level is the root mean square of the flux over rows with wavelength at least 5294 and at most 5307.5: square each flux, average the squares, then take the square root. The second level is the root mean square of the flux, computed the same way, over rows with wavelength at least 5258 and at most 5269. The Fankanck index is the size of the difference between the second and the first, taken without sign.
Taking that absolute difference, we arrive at 1.9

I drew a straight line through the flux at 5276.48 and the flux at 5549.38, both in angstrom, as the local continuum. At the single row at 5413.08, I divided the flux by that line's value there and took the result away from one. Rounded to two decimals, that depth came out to -0.02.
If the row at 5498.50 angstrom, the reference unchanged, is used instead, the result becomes 0.09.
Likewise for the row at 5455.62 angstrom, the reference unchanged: -0.01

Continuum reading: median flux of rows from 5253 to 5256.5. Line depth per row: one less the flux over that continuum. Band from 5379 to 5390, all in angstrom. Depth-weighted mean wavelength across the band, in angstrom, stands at 5384.4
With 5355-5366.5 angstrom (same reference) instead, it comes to 5360.9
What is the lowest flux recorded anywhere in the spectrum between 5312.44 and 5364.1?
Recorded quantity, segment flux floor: 18.39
